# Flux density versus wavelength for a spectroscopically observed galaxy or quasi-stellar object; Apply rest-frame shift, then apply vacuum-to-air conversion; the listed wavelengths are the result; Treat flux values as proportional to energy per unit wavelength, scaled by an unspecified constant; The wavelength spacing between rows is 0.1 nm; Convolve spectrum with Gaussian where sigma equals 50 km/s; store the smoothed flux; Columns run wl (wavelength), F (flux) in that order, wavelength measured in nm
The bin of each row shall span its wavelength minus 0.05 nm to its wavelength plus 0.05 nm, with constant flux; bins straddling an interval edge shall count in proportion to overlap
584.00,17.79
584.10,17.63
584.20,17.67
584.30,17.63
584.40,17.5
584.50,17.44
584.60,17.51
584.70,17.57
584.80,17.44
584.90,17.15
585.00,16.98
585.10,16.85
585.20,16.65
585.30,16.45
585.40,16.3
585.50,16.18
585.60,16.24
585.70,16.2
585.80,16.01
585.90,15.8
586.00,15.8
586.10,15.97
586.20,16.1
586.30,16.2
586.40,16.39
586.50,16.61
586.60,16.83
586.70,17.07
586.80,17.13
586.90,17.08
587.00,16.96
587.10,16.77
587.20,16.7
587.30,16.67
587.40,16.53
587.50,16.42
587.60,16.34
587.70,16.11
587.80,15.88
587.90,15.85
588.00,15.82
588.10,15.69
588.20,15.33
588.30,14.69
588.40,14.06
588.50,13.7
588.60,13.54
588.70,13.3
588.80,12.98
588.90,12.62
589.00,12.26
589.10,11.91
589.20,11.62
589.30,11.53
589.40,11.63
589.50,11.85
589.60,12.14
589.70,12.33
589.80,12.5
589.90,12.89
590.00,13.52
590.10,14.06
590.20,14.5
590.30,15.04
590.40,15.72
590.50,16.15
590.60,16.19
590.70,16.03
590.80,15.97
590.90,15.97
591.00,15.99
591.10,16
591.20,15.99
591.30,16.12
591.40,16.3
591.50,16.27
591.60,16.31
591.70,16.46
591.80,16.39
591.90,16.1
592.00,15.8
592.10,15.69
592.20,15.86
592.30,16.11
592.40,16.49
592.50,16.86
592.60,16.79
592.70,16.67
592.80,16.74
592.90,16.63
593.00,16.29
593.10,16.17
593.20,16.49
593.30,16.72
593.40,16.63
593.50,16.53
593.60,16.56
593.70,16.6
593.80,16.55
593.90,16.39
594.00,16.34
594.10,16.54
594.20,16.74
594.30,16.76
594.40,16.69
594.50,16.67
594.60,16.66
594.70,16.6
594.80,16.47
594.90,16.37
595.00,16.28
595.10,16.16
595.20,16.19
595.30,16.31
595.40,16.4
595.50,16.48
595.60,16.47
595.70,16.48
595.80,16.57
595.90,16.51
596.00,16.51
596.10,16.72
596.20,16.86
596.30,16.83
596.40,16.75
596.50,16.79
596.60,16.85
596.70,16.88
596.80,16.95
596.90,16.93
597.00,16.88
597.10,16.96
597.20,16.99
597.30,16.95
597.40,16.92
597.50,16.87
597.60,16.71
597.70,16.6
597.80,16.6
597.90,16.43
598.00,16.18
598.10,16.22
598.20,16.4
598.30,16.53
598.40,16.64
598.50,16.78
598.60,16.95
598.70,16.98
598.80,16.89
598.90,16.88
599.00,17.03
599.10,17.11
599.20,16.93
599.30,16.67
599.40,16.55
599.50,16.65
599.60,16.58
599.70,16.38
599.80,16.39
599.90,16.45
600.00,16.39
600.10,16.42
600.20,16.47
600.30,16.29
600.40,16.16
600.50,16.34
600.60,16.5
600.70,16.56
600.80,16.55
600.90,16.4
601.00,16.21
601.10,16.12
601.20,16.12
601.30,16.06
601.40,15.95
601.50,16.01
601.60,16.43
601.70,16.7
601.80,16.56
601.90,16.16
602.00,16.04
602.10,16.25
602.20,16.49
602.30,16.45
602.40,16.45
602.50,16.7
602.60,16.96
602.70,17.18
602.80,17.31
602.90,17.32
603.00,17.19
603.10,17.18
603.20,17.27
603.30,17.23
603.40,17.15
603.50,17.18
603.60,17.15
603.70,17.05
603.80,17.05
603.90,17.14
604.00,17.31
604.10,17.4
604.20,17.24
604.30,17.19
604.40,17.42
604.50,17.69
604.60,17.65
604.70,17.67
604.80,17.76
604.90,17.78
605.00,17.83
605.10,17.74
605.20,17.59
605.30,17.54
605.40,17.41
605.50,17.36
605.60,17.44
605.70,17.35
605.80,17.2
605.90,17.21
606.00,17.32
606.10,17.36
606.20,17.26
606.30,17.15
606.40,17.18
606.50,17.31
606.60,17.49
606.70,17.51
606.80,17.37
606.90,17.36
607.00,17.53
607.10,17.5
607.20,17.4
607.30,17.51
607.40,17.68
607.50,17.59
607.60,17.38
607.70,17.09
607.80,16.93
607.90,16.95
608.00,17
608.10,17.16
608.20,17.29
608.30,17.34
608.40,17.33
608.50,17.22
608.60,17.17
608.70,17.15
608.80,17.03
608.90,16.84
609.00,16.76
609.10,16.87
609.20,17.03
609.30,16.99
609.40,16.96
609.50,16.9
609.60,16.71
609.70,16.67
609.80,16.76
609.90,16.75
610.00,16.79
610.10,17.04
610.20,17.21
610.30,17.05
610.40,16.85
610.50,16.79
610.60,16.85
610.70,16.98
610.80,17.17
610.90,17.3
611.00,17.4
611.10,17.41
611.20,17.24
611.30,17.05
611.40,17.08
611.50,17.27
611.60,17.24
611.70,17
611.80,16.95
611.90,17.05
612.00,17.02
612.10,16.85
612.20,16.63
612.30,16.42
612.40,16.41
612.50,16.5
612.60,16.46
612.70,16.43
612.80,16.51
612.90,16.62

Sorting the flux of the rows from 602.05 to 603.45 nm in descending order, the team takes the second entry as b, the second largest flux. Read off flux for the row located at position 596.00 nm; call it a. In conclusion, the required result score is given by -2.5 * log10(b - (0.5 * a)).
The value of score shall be -2.39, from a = 16.51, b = 17.31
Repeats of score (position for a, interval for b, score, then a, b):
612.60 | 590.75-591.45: -2.24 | 16.46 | 16.12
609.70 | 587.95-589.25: -2.17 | 16.67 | 15.69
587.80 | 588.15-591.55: -2.30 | 15.88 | 16.27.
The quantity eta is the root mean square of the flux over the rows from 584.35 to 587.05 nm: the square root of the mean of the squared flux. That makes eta 16.7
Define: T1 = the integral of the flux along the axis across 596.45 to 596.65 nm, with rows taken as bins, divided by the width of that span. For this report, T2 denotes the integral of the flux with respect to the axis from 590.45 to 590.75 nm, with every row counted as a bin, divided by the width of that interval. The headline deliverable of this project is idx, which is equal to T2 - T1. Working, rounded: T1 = 16.8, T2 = 16.1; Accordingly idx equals -0.70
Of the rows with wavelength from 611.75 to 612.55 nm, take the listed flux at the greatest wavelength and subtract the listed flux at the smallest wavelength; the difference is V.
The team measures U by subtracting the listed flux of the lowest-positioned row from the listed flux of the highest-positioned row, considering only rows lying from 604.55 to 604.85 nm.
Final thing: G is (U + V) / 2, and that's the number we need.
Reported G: -0.17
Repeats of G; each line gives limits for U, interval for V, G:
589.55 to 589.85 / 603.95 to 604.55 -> 0.37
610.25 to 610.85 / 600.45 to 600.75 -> 0.17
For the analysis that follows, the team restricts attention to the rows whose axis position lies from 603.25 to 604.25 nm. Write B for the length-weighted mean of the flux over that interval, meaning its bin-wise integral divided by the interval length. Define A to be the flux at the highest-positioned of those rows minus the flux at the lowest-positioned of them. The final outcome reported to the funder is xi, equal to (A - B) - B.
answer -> -34.4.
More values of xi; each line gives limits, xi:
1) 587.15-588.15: -33.4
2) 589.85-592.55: -27.5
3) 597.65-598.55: -32.8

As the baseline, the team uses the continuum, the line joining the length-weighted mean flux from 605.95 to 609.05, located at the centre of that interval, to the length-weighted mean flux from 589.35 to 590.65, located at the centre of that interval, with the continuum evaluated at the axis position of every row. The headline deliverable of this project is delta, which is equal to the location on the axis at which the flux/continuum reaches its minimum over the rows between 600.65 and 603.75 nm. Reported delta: 602.00 nm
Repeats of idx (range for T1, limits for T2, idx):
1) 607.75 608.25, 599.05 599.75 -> -0.37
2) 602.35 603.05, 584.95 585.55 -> -0.45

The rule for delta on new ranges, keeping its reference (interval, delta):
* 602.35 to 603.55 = 602.40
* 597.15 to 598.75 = 598.00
